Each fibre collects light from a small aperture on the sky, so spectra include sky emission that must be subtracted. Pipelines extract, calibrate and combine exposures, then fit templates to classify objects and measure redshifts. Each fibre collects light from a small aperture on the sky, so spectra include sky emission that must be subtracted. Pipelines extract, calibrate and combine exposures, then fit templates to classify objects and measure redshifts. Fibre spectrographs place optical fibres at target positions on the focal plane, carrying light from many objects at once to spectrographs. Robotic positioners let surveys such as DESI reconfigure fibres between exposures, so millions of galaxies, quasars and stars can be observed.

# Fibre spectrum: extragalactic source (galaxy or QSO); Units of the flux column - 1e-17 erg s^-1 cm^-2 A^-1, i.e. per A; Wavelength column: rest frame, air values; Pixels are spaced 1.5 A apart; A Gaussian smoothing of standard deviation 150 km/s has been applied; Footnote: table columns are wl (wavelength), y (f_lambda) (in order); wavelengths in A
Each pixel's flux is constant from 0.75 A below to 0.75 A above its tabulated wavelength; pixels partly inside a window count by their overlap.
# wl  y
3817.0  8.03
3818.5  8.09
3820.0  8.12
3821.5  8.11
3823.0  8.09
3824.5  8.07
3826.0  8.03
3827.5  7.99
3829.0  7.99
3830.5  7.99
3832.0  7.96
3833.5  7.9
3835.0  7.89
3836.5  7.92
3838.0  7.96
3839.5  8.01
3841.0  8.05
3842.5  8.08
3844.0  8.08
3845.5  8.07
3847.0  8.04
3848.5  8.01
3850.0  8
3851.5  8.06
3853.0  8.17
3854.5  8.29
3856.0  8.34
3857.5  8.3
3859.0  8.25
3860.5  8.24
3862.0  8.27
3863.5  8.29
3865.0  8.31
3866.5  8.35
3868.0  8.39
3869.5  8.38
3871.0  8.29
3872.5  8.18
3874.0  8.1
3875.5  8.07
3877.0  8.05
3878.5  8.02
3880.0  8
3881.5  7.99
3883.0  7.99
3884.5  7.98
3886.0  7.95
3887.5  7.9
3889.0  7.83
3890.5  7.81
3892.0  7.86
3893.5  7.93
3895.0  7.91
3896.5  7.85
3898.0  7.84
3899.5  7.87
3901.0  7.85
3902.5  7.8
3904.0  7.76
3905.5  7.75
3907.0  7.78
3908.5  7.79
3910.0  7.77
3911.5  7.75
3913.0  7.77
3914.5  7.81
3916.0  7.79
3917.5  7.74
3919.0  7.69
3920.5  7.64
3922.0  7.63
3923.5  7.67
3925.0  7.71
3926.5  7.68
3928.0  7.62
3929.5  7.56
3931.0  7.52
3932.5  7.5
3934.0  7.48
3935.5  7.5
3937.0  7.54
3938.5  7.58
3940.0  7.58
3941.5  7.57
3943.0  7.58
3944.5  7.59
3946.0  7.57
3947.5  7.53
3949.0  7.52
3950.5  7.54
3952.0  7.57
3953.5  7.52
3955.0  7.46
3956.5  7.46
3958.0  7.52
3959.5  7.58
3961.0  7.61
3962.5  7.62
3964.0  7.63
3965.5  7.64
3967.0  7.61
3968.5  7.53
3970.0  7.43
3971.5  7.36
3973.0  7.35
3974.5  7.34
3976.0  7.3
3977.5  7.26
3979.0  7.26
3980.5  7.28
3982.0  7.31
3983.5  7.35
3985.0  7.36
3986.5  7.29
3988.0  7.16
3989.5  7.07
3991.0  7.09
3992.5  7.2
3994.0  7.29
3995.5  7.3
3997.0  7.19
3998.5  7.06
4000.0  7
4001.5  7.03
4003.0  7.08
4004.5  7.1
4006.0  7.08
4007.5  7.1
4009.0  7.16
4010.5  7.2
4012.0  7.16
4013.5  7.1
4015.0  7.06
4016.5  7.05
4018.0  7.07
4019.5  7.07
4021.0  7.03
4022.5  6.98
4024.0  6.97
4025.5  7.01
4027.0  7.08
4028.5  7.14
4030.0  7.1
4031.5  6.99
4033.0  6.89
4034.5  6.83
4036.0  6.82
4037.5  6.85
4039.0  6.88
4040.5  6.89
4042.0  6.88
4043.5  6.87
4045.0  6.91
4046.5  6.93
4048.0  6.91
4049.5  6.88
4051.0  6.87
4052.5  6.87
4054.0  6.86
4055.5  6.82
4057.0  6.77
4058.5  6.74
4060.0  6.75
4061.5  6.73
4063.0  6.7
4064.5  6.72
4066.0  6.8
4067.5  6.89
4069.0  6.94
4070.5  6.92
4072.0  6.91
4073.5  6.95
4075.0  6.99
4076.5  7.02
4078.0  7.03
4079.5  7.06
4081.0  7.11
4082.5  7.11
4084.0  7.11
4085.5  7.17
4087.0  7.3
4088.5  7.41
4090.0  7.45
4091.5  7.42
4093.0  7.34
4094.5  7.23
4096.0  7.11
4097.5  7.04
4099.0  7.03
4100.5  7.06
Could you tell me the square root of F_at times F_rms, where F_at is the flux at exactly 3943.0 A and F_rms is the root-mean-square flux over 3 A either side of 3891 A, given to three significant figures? 7.72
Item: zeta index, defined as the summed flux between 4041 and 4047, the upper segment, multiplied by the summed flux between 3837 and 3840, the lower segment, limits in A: 441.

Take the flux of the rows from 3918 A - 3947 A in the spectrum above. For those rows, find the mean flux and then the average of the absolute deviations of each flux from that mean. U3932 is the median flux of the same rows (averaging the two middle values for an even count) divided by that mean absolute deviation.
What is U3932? 141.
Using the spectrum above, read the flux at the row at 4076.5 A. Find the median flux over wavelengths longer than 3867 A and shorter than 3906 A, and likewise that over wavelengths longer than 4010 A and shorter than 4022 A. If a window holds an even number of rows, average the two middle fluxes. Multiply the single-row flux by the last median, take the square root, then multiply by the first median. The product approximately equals 55.9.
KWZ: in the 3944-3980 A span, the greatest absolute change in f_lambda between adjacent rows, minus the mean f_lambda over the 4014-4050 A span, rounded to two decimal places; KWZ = -6.86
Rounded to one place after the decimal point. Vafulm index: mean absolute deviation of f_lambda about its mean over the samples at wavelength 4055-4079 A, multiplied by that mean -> 0.7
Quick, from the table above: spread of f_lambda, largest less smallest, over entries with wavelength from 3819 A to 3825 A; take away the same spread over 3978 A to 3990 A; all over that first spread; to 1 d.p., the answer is -4.8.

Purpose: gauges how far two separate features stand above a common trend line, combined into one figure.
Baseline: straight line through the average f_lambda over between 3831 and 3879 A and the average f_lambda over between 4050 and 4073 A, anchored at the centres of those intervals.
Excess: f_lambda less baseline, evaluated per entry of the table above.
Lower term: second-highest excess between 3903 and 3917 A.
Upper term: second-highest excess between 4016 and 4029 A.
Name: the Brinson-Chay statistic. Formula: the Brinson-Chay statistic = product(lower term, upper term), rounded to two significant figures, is 0.0017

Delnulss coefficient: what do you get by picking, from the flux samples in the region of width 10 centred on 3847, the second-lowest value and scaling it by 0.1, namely 0.80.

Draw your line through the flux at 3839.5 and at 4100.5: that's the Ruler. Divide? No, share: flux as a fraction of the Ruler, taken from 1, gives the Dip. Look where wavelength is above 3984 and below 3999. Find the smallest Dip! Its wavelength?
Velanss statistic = 3985.0 A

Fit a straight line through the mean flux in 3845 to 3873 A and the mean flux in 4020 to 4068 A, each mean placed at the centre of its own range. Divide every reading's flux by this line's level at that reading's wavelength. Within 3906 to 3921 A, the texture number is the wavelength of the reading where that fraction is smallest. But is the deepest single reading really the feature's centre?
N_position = 3920.5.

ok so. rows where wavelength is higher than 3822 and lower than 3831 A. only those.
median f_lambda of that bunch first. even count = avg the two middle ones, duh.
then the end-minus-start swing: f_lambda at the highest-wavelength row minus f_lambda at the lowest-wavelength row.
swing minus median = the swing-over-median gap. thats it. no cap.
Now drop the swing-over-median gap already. -8.11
